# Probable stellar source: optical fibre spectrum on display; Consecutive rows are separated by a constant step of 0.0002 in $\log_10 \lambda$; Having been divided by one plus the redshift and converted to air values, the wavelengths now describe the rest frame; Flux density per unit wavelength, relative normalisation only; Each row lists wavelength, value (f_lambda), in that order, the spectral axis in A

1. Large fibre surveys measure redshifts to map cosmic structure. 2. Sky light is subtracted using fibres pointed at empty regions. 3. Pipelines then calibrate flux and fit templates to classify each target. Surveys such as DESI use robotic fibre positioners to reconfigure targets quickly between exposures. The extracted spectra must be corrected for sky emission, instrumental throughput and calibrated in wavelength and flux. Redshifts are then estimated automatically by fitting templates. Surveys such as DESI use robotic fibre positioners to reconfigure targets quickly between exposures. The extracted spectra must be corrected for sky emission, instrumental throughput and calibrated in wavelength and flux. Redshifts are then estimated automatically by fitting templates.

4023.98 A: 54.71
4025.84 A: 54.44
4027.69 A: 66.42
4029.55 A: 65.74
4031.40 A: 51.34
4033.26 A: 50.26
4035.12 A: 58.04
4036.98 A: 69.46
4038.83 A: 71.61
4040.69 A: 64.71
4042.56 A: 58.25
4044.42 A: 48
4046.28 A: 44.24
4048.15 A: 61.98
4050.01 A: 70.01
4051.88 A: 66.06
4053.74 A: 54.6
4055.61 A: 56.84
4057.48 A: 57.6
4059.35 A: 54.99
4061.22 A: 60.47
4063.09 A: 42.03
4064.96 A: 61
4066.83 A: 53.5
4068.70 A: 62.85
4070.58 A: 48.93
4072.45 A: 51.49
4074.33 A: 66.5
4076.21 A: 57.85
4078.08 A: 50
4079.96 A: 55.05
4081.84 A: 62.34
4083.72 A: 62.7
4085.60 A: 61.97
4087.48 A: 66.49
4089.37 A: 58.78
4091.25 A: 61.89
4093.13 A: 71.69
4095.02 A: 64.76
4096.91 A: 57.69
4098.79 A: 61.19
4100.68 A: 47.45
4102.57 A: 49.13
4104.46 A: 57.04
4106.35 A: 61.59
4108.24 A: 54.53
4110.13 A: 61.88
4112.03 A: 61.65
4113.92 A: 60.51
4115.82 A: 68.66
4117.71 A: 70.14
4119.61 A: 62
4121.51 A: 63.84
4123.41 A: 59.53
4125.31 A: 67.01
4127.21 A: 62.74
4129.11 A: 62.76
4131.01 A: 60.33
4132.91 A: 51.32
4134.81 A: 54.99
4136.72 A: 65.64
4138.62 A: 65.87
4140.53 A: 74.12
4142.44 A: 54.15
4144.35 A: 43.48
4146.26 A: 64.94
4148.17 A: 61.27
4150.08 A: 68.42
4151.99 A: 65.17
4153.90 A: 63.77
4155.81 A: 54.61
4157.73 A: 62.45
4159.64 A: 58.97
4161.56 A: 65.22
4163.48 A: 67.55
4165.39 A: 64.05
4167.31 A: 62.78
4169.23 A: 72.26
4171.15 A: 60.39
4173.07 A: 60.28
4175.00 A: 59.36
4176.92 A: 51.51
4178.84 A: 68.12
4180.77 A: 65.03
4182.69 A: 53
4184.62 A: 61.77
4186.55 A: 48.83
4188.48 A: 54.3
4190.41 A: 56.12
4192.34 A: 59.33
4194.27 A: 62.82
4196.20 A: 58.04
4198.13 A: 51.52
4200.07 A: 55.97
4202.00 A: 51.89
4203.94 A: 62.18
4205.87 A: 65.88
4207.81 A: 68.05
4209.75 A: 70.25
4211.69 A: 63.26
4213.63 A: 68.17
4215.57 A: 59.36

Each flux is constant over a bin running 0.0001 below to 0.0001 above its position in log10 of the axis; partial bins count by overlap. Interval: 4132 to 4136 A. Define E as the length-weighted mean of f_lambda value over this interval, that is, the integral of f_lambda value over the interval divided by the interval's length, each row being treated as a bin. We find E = 53.9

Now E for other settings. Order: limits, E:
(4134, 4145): 60.2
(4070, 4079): 55.2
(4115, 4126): 65.1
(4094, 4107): 56.9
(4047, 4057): 61.3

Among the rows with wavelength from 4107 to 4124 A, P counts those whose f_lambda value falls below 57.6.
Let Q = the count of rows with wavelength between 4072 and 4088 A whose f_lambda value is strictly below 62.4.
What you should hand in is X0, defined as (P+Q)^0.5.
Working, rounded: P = 1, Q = 6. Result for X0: 2.6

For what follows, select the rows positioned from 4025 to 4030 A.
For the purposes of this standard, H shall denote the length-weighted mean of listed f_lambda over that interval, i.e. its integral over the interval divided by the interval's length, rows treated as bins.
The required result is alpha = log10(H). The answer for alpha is 1.79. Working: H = 62.0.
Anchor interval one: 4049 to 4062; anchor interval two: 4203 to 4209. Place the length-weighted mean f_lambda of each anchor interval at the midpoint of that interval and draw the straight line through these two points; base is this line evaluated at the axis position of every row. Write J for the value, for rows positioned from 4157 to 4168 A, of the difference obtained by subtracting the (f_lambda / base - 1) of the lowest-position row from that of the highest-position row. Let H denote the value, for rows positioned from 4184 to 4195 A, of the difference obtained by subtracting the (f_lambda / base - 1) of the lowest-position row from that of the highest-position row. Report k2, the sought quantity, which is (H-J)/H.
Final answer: 1.0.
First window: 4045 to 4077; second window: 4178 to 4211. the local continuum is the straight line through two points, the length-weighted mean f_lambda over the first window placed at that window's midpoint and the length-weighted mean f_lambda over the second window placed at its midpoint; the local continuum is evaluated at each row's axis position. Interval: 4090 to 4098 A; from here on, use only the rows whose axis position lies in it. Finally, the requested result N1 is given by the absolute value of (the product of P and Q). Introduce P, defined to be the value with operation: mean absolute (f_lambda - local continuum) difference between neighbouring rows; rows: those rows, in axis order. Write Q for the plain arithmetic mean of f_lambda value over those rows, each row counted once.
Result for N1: 509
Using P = 8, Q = 64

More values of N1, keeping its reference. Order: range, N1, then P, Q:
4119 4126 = 286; 5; 63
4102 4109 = 361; 6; 56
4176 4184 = 629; 11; 59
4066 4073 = 466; 9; 54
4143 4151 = 640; 11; 60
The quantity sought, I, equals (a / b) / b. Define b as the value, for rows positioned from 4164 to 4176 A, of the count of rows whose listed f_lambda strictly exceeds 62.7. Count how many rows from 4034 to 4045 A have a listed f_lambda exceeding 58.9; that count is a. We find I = 0.33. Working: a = 3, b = 3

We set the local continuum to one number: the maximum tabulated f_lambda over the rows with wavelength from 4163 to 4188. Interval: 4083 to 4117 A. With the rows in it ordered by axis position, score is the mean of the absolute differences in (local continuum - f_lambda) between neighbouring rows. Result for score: 5.6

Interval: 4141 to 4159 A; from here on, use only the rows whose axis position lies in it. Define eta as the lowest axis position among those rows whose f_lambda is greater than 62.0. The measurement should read 4146.26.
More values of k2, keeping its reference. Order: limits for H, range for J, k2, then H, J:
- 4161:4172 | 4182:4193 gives 2.2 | -0.081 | 0.093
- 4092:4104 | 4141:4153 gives 1.5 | -0.372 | 0.169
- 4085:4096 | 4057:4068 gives 2.8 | 0.040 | -0.073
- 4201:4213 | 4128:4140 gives 0.7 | 0.169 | 0.044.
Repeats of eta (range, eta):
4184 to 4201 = 4194.27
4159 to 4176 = 4161.56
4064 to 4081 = 4068.70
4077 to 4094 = 4081.84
